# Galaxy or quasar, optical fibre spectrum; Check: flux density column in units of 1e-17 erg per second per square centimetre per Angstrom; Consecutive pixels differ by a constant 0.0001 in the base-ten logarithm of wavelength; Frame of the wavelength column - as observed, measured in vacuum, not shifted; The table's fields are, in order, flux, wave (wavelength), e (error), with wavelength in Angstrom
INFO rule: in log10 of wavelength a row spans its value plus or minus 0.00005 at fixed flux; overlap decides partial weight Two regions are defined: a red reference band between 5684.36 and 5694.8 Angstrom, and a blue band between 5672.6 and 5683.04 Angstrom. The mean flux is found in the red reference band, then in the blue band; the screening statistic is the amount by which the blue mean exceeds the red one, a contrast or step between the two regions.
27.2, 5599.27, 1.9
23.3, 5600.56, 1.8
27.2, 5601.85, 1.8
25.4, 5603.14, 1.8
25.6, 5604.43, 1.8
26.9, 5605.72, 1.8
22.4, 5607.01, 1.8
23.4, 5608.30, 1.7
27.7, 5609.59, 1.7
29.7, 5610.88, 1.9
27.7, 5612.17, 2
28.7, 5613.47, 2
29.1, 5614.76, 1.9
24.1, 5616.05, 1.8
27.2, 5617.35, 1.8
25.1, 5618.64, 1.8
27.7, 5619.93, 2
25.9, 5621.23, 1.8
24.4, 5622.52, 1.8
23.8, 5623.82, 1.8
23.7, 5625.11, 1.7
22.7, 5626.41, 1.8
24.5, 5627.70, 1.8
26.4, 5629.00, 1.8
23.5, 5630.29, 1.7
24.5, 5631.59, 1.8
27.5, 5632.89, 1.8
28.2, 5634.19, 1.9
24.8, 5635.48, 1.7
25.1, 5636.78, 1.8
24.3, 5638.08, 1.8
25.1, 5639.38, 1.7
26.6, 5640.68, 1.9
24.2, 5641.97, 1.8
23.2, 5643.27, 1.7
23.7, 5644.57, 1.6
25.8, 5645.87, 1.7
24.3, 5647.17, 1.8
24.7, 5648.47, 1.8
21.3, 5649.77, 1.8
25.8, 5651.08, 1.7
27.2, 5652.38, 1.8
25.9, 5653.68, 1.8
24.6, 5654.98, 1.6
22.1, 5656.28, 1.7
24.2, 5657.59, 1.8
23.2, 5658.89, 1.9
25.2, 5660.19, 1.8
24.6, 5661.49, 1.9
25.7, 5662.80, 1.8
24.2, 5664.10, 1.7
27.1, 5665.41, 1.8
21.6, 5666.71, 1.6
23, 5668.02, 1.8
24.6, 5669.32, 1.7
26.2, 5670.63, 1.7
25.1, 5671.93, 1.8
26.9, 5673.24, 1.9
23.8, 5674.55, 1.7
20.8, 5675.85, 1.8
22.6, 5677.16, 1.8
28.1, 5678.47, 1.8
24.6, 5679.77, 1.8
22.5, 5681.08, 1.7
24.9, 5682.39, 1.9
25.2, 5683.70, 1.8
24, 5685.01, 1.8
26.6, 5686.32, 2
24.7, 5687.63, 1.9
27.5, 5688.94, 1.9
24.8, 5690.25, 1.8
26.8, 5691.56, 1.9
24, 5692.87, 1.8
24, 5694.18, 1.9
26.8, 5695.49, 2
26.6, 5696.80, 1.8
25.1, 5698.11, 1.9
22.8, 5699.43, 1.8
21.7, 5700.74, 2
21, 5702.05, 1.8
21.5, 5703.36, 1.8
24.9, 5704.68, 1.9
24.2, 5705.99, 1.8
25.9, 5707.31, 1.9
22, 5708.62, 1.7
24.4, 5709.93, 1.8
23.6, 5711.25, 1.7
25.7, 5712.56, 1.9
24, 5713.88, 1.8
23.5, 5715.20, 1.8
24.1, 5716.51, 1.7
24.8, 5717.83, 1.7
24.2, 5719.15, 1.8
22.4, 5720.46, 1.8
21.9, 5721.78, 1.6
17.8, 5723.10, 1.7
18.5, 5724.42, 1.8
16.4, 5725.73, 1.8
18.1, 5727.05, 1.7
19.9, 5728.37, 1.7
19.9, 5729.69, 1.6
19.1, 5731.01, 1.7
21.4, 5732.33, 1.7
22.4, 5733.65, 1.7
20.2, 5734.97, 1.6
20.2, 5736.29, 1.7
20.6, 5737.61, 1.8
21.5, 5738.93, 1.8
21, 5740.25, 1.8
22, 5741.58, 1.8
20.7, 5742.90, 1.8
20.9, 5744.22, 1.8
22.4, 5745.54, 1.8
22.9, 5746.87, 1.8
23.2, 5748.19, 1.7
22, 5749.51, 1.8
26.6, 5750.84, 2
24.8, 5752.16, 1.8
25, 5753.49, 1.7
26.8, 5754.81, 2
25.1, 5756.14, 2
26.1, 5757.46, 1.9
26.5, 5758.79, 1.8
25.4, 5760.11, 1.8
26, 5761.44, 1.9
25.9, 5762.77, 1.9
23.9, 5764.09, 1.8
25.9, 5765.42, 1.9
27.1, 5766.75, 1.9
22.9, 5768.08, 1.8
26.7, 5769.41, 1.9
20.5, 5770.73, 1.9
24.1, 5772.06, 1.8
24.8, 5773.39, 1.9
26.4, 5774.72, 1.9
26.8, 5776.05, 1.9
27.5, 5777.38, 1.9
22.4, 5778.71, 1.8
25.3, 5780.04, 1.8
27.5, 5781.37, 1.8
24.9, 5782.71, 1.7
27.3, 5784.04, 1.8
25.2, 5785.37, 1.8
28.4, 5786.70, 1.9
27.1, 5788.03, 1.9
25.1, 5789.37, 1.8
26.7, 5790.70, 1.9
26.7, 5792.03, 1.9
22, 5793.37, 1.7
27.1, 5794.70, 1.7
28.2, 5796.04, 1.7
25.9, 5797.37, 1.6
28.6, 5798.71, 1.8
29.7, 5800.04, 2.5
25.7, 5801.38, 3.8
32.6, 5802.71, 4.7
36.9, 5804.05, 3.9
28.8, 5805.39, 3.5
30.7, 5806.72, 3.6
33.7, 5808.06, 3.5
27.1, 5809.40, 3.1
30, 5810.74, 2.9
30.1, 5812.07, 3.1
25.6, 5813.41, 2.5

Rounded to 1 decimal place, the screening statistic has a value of -1.0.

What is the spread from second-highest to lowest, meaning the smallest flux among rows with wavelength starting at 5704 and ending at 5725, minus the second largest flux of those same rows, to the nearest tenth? -7.9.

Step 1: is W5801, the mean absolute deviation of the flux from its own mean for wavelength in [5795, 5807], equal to 2.5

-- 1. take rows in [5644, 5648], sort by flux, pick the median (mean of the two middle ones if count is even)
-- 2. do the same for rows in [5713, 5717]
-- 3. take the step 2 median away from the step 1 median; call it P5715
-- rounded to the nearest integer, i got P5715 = 0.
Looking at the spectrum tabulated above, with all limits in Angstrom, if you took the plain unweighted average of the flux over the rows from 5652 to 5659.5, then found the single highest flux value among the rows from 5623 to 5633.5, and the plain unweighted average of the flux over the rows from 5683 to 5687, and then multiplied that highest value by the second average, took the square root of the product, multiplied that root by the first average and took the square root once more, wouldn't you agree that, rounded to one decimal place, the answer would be 25.4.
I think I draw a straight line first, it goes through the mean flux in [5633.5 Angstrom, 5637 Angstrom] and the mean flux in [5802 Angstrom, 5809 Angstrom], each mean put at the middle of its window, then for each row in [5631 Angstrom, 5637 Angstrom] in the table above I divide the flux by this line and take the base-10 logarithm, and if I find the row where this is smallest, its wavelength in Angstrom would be 5631.59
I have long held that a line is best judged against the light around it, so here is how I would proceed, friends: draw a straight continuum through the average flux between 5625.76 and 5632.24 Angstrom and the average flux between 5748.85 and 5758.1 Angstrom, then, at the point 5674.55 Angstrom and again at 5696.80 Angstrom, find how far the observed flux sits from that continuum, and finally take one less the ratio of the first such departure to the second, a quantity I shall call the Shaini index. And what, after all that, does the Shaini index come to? 1.5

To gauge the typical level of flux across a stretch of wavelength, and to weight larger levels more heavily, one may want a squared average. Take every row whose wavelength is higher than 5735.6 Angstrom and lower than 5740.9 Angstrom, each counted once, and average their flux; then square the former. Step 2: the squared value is 434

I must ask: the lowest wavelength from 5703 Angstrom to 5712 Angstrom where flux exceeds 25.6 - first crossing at 5707.31 Angstrom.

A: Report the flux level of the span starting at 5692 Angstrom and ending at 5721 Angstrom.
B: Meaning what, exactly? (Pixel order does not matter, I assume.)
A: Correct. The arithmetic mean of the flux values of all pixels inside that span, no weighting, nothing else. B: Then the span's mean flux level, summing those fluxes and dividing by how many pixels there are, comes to 24.0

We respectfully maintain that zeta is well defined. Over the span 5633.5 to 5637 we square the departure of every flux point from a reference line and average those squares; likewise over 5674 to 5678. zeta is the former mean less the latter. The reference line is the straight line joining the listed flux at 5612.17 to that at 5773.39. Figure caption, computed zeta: -15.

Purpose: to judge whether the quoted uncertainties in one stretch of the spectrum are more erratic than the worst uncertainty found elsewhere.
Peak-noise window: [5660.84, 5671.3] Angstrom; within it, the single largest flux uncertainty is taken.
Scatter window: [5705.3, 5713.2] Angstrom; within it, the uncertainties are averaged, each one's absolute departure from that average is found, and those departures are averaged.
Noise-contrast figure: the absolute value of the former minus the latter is 1.83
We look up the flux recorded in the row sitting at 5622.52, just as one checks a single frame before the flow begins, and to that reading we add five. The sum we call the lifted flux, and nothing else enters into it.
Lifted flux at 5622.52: 29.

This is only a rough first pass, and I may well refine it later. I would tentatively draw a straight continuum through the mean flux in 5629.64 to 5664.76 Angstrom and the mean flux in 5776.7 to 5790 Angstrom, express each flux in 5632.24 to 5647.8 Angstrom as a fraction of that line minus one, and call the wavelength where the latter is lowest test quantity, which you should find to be 5643.27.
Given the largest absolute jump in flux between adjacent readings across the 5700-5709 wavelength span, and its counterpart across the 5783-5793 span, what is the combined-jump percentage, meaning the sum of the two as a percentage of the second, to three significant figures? 222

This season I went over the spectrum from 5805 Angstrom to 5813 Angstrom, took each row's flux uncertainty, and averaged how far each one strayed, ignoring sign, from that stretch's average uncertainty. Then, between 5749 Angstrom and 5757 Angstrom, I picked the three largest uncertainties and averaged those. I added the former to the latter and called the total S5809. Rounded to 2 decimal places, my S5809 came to 2.25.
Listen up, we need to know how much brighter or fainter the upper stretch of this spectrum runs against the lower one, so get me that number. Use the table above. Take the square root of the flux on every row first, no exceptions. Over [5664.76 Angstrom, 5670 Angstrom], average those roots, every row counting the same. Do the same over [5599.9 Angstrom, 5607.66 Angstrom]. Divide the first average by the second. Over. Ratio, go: 0.98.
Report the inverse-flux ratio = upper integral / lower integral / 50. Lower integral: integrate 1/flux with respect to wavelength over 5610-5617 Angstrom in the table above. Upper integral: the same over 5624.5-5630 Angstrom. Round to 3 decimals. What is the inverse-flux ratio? 0.018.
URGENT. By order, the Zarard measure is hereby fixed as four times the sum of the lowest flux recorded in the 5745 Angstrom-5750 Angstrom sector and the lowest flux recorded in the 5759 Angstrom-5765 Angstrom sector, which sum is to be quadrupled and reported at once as 184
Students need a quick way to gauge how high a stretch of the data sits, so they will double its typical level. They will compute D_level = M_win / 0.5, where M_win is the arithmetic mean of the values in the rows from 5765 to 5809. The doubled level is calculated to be 53.9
